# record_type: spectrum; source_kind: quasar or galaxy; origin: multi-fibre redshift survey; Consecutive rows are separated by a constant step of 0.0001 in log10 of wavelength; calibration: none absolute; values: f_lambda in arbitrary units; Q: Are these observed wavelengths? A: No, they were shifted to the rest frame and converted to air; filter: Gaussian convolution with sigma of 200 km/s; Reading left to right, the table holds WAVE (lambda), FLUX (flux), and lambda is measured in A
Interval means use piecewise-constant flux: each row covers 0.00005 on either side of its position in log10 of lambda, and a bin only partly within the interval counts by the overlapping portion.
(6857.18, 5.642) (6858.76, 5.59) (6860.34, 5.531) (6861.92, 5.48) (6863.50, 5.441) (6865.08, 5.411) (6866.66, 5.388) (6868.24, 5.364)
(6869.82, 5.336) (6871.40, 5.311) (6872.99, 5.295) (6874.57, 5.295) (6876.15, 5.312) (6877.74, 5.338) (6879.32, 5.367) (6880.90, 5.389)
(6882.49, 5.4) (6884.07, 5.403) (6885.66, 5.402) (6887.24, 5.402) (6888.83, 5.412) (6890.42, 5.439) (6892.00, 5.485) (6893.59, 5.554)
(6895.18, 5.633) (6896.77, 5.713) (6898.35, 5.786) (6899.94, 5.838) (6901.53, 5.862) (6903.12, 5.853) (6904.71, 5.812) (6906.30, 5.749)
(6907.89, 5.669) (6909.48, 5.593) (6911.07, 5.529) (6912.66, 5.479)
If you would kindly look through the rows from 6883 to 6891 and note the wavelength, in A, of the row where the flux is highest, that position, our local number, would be 6890.42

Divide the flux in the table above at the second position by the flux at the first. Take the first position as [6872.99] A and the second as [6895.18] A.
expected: 1.06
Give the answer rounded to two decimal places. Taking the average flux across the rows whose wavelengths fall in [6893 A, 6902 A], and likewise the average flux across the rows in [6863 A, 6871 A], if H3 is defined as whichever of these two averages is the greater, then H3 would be 5.73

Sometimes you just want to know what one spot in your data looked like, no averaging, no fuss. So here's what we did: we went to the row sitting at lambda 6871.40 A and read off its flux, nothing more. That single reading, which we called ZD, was 5.311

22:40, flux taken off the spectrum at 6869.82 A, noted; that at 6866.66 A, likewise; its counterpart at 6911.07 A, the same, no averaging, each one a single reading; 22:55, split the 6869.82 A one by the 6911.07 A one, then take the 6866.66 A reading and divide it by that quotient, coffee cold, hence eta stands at 5.58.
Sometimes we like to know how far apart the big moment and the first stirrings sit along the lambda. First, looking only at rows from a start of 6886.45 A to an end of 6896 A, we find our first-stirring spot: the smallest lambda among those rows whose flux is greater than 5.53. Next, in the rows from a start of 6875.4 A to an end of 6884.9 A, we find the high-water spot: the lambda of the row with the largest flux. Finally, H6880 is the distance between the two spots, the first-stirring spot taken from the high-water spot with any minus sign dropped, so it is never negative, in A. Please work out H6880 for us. 9.5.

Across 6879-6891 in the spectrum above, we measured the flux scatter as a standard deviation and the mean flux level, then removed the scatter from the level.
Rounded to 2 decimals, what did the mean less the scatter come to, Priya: 5.38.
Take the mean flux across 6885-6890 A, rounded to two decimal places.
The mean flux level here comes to 5.41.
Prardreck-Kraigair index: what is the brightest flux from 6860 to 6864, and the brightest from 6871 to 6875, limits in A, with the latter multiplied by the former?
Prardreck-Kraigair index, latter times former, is 29.4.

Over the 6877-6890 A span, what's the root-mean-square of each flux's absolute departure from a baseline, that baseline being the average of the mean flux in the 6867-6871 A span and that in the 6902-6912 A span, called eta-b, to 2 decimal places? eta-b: 0.14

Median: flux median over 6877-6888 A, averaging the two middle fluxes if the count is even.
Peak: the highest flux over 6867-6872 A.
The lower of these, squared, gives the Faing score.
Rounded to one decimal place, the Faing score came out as 28.8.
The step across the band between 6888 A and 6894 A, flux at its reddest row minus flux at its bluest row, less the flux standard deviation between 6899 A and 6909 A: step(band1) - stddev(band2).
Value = 0.07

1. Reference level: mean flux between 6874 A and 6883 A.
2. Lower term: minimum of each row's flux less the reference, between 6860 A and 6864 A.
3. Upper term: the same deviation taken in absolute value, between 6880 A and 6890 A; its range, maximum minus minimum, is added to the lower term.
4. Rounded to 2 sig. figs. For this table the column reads 0.11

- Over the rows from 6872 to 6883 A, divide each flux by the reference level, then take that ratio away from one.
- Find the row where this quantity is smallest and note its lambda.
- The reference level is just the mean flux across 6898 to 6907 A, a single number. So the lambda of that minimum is 6882.49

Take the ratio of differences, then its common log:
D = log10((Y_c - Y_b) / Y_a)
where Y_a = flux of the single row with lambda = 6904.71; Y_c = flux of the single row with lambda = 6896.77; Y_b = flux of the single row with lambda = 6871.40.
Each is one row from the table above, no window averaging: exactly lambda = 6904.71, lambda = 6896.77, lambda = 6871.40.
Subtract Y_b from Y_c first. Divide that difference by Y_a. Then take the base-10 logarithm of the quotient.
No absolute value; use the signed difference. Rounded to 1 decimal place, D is -1.2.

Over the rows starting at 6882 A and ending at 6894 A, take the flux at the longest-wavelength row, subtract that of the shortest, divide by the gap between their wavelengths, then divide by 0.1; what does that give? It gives 0.14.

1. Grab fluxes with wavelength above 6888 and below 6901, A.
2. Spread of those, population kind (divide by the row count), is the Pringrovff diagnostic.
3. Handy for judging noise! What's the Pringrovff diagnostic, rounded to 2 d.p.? 0.15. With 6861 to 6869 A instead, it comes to 0.04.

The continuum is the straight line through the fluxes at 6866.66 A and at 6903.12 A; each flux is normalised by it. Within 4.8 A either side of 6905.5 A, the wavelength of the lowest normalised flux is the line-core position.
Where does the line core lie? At 6909.48 A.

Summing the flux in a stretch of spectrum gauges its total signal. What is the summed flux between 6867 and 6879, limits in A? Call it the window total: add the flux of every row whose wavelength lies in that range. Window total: 37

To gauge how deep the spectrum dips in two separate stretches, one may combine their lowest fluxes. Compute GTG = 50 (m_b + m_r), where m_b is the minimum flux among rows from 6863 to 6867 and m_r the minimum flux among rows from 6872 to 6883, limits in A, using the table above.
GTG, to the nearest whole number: 534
